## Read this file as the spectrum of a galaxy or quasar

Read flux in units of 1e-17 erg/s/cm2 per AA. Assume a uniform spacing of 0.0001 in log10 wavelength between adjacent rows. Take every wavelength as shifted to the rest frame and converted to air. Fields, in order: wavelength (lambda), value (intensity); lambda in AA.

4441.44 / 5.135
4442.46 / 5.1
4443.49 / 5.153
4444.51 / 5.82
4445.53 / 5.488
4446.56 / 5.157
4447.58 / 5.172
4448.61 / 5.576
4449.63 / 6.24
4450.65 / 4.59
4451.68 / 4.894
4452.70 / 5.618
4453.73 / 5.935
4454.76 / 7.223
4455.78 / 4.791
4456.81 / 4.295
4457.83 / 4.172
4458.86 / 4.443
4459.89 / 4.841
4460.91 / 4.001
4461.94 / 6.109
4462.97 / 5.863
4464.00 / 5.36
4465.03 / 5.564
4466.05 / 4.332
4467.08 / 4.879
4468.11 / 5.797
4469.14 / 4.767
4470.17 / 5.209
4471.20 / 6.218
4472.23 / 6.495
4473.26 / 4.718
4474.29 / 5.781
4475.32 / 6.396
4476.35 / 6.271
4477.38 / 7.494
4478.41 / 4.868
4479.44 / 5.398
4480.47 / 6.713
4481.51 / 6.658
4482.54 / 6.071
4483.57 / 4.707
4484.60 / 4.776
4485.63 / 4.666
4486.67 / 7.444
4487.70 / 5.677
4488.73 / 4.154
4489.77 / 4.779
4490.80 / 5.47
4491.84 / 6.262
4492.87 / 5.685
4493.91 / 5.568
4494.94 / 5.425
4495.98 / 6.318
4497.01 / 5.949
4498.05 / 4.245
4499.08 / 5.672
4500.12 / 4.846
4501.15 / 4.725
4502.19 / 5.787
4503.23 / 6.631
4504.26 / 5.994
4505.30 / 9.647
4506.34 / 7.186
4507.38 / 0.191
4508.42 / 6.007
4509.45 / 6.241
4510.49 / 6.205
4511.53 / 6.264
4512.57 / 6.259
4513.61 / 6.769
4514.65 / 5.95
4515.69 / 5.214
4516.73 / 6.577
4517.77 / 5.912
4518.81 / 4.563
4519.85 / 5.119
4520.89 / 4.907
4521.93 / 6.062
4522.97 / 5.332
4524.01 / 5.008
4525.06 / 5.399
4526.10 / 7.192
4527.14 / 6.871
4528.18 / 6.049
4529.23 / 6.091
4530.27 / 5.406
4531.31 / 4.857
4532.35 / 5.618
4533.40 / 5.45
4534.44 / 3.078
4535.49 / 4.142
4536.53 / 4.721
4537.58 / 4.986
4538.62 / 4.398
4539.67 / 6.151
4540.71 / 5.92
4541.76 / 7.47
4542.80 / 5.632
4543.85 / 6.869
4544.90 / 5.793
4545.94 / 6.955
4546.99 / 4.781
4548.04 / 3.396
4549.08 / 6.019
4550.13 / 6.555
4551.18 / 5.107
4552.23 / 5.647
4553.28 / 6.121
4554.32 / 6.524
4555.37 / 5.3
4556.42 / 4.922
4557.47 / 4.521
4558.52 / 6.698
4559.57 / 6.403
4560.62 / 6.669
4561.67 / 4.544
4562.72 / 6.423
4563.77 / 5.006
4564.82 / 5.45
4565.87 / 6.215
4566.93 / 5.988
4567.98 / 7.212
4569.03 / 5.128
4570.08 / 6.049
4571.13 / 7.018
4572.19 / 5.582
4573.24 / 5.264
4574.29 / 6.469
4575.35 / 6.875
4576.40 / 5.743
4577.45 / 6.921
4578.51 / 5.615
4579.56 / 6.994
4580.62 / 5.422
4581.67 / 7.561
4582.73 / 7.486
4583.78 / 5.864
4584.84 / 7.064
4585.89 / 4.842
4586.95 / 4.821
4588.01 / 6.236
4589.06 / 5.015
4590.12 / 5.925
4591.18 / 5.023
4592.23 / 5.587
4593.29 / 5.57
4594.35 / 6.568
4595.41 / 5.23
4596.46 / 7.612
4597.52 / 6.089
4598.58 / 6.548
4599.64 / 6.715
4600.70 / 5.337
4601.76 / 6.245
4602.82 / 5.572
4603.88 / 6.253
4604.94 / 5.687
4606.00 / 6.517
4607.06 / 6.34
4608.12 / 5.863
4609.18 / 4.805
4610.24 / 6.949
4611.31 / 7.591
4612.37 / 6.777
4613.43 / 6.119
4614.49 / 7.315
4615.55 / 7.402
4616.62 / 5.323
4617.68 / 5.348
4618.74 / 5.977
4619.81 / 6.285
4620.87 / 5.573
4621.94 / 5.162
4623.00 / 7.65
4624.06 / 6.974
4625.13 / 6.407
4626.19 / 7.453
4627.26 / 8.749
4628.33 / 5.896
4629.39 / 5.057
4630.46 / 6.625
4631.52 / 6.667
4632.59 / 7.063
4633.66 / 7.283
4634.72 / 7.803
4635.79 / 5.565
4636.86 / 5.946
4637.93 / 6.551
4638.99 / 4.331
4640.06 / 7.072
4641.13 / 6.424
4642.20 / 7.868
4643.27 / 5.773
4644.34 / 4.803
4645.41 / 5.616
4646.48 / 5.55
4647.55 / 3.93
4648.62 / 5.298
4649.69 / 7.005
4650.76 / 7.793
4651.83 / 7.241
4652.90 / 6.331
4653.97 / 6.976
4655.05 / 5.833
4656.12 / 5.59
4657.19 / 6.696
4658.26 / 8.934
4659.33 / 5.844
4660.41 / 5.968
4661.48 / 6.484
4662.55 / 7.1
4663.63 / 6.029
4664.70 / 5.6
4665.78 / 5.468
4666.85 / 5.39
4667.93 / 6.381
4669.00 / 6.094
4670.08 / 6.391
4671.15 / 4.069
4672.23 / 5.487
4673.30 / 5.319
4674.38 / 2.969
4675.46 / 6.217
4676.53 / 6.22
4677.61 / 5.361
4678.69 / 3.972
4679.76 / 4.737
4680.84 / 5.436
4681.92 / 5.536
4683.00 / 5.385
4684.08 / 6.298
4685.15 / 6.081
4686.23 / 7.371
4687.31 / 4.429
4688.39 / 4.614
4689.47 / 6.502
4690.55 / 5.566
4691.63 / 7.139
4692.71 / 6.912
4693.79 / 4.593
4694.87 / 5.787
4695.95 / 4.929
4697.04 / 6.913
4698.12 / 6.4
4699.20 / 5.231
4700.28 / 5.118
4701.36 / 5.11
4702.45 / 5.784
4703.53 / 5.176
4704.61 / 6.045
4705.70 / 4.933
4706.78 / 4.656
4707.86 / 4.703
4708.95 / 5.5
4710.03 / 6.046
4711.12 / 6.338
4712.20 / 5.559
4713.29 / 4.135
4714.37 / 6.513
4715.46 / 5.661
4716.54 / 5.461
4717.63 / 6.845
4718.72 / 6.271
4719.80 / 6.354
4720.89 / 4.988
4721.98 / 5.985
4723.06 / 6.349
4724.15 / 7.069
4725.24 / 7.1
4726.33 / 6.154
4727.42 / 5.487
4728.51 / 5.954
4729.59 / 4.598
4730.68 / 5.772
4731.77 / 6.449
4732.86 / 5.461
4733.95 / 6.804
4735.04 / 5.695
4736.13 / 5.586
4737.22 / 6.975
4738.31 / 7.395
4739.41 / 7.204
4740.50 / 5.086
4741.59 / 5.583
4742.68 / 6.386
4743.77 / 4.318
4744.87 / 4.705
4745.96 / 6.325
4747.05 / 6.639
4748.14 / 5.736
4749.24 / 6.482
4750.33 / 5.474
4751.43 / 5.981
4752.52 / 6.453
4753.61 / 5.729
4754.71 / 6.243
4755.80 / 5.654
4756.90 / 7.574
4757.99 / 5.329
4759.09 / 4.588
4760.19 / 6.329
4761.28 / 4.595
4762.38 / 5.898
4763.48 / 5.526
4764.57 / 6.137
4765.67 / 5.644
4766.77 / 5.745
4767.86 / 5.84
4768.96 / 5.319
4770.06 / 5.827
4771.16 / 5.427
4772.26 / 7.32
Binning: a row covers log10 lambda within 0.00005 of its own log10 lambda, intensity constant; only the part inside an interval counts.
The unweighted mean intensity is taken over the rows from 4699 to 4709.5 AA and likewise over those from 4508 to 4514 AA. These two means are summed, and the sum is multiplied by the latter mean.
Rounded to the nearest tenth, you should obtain 72.4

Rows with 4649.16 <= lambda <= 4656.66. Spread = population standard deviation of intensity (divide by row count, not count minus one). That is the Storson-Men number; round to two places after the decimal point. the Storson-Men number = 0.73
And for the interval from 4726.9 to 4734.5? 0.67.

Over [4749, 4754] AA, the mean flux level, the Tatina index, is 6.0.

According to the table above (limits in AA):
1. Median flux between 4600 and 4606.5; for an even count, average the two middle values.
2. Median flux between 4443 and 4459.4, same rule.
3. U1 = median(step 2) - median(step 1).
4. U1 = -0.80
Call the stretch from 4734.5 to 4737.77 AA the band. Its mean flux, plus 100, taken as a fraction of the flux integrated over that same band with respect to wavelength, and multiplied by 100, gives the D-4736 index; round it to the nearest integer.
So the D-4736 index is 533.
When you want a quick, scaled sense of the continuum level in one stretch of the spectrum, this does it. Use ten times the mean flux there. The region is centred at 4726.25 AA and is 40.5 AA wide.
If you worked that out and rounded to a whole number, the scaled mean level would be 59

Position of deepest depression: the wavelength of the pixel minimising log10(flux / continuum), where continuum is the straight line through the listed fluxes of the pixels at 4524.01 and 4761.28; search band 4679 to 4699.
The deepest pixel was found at 4687.31 AA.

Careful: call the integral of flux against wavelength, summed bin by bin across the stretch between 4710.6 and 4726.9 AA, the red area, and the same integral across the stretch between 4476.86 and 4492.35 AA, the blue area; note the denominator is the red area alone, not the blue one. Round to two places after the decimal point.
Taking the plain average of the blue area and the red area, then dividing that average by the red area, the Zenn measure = 0.95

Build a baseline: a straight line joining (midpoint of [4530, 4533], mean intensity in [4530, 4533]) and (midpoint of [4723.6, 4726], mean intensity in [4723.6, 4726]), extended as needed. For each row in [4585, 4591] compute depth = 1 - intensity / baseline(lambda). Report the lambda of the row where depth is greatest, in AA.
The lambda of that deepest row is 4586.95 AA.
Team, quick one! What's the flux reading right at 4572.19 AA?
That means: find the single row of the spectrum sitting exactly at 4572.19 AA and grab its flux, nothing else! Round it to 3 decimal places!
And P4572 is 5.582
